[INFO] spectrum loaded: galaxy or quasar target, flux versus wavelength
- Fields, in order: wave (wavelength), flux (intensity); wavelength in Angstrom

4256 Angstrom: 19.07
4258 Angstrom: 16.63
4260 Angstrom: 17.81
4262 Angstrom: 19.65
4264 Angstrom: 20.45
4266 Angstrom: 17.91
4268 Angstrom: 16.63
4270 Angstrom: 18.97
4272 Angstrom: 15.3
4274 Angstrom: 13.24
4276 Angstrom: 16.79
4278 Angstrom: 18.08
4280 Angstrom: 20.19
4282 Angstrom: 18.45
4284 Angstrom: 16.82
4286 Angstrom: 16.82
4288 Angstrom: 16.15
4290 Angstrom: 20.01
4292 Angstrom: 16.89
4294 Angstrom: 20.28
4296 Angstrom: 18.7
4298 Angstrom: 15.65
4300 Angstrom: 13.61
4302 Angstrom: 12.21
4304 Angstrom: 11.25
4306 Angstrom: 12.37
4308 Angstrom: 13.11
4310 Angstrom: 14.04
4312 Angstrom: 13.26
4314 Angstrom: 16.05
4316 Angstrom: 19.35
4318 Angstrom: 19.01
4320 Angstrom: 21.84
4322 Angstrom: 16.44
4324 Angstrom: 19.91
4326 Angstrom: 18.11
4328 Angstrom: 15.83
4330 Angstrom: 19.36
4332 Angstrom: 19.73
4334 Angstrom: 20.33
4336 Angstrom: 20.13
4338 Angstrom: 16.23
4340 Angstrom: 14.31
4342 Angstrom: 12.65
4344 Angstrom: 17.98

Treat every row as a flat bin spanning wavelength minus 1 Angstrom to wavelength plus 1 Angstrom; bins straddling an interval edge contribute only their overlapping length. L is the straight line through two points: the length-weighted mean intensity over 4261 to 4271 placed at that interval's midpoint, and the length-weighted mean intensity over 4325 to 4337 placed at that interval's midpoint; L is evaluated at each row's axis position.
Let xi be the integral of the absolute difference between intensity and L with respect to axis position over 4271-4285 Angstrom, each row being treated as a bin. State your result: 31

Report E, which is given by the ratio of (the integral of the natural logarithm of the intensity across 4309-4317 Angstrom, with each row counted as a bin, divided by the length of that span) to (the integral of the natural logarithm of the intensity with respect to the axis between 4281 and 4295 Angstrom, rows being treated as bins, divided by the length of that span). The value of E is 0.95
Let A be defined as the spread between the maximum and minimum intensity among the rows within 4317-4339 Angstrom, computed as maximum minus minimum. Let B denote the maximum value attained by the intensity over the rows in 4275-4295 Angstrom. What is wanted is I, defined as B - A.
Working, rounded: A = 6.01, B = 20.28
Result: 14.3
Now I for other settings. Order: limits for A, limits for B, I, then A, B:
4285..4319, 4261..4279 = 11.4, 9.03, 20.45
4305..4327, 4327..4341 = 10.9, 9.47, 20.33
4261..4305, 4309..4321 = 12.6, 9.20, 21.84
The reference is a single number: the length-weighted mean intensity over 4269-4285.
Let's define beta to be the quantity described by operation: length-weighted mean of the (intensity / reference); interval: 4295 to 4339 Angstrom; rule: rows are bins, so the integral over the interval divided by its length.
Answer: 0.967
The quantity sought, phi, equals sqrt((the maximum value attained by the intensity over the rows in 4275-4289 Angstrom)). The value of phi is 4.49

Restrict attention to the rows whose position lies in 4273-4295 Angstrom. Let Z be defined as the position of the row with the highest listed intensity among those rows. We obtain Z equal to 4294 Angstrom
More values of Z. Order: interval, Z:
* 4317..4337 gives 4320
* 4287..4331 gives 4320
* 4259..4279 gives 4264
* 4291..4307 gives 4294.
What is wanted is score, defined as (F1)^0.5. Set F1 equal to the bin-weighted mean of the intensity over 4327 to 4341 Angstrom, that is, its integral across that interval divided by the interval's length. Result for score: 4.2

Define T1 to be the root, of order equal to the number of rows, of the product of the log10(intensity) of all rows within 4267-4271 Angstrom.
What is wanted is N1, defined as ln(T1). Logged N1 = 0.222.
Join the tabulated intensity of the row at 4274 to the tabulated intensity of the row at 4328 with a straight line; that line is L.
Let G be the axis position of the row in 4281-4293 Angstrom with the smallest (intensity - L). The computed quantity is 4288 Angstrom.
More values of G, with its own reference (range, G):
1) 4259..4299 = 4274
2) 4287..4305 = 4304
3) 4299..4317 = 4304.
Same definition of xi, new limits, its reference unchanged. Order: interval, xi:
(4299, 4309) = 63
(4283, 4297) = 23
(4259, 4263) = 4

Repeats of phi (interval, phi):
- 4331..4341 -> 4.51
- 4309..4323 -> 4.67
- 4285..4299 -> 4.50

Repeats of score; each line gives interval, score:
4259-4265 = 4.4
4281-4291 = 4.2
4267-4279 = 4.1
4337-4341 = 3.9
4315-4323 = 4.4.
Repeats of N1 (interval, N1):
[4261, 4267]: 0.251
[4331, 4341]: 0.226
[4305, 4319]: 0.163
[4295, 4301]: 0.181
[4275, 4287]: 0.224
